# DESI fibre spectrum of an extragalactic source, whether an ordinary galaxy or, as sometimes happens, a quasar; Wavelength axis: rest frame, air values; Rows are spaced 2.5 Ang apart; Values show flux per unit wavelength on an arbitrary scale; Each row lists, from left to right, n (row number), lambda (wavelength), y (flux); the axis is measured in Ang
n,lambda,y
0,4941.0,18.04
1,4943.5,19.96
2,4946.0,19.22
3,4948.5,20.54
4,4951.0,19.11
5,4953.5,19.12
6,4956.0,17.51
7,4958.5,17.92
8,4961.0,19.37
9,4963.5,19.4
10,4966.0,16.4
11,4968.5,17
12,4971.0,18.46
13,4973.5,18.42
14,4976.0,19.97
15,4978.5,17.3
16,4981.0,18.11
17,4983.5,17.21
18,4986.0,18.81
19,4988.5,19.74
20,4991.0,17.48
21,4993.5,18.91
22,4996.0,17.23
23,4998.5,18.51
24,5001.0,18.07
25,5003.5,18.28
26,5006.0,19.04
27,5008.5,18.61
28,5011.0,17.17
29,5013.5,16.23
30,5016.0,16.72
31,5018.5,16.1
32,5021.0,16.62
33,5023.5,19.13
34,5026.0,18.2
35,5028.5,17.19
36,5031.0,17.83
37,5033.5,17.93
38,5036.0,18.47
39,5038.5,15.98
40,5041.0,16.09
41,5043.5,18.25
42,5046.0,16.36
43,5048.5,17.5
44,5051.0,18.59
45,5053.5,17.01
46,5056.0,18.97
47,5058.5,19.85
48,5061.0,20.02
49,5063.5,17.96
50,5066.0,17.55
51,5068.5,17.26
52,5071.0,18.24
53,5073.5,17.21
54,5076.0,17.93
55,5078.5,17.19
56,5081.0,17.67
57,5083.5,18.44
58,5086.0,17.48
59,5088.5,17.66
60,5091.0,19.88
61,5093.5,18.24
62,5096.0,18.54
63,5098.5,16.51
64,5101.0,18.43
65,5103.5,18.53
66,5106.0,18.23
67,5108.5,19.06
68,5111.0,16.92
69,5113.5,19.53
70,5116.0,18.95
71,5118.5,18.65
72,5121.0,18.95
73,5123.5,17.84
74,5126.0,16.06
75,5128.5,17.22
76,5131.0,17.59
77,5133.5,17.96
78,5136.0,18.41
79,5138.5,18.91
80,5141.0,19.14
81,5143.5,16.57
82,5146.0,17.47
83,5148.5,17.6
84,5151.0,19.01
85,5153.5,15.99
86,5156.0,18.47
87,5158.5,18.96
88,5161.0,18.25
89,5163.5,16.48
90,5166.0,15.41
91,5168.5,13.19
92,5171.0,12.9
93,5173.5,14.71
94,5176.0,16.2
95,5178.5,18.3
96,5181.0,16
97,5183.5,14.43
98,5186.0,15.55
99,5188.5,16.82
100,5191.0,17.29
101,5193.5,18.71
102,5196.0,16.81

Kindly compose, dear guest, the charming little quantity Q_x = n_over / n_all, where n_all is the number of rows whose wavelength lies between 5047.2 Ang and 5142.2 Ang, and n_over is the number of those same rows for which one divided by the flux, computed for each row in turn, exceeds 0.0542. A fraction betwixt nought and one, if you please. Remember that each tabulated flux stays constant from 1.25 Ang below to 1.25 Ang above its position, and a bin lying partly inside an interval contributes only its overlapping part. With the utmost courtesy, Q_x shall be 0.63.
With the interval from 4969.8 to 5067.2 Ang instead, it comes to 0.64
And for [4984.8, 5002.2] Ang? 0.43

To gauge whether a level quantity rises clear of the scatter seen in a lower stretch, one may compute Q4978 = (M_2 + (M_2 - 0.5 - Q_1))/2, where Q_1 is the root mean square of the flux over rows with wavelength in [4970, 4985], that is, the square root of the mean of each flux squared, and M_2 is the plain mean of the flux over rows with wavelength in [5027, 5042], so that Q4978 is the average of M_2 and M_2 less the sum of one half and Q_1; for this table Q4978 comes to 7.9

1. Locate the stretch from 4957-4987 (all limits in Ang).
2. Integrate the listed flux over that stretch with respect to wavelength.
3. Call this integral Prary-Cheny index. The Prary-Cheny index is 546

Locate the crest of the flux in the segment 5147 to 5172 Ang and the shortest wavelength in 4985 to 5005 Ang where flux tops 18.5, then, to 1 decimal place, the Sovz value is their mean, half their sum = 5068.5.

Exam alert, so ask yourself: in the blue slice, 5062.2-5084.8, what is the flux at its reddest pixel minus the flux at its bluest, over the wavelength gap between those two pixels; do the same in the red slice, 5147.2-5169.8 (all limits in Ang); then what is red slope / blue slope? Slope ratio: -9.2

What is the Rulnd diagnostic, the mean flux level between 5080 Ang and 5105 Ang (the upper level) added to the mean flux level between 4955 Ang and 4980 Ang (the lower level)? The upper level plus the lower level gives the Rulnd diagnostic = 36.3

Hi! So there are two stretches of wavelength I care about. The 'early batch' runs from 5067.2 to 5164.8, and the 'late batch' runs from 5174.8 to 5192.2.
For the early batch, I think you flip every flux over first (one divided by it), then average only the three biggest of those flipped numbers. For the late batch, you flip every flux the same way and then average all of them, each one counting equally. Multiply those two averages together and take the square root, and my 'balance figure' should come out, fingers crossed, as 0.0616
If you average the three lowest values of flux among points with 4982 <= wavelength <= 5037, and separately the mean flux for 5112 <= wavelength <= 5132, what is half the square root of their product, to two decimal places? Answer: 8.59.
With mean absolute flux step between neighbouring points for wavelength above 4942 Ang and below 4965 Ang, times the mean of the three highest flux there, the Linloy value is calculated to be 17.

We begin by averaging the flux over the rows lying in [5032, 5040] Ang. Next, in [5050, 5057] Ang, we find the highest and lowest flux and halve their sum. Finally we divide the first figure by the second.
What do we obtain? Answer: 0.97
